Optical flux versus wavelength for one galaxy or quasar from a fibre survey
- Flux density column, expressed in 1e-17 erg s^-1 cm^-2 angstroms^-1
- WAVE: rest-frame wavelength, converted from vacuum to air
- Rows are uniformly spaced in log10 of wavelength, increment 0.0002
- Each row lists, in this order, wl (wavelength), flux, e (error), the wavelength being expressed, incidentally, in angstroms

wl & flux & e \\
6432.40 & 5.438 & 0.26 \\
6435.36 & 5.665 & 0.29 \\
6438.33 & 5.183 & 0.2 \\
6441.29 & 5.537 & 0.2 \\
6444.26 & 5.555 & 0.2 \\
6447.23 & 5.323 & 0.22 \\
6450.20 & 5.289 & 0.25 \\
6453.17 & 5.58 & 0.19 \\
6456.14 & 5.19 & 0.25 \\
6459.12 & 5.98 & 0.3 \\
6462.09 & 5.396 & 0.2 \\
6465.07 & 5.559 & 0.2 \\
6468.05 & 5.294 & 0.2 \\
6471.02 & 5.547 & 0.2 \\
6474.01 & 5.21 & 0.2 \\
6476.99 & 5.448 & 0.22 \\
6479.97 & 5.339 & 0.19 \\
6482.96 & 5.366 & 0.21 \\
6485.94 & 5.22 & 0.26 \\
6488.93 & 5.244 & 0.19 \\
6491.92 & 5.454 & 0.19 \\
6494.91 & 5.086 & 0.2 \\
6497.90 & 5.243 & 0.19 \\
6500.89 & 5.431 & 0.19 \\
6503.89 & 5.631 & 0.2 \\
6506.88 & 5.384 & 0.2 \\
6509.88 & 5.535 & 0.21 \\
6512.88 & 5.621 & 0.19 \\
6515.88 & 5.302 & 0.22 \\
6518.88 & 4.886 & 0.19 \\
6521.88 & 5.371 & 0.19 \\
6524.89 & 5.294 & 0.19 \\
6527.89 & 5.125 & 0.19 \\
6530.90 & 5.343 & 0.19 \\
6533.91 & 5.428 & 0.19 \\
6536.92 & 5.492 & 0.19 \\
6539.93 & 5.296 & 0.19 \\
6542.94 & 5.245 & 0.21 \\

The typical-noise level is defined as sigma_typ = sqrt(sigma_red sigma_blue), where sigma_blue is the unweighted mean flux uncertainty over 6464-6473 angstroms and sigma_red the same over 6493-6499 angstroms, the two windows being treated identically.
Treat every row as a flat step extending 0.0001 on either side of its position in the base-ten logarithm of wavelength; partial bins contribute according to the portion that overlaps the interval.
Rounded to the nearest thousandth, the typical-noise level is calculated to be 0.197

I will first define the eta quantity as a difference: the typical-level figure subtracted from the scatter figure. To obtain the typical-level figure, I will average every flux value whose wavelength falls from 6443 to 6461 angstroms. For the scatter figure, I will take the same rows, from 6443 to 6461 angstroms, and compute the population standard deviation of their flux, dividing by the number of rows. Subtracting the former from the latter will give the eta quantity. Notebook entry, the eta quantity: -5.22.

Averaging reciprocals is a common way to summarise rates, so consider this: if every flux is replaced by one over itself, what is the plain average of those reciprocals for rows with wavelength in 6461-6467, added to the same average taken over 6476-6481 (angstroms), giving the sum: 0.368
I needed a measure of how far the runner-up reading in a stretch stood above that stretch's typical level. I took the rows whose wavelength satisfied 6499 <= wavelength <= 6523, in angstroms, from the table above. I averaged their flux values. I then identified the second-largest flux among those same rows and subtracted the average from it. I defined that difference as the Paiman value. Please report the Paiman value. 0.23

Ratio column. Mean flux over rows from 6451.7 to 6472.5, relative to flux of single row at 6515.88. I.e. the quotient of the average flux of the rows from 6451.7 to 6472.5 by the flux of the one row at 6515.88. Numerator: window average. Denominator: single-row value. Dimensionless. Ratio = 1.04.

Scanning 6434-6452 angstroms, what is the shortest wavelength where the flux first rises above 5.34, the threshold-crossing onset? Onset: 6435.36 angstroms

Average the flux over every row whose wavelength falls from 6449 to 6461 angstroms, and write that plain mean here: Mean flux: 5.51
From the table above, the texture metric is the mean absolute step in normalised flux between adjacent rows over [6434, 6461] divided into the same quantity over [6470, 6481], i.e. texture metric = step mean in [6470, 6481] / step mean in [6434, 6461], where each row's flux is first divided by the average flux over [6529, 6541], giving 0.70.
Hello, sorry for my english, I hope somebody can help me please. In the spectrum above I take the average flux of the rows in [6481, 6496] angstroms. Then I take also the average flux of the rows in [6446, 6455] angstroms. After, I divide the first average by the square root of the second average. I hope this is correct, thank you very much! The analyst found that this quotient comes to 2.27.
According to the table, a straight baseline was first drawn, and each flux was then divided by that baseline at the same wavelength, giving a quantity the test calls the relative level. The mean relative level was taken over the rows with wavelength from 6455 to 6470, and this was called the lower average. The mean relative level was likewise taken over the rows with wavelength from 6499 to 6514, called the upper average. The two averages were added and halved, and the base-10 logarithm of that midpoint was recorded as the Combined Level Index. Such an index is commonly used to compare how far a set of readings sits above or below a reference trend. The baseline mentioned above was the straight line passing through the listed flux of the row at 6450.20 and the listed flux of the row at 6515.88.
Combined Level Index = 0.017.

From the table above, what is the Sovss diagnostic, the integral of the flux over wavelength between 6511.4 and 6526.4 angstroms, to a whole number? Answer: 79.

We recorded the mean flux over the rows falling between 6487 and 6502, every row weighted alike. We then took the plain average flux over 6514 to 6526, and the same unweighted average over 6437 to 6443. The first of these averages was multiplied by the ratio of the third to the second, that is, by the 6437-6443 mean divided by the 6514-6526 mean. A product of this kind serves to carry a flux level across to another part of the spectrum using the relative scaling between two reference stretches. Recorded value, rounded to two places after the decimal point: 5.44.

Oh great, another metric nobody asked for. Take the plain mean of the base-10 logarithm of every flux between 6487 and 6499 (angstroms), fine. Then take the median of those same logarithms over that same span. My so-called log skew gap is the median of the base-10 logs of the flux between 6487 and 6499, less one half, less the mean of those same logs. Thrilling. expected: -0.501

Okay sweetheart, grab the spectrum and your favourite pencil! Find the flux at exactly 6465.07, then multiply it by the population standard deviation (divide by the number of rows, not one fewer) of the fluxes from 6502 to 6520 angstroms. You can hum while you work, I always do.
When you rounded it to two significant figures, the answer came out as 1.4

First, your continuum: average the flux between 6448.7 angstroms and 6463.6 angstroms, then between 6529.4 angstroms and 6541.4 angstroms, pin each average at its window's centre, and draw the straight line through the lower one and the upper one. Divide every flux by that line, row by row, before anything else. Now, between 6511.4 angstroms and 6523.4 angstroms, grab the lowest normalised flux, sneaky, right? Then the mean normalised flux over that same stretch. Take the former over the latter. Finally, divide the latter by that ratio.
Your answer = 1.06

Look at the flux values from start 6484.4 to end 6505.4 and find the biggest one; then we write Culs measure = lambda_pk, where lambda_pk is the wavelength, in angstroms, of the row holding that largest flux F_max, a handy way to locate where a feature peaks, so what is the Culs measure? 6503.89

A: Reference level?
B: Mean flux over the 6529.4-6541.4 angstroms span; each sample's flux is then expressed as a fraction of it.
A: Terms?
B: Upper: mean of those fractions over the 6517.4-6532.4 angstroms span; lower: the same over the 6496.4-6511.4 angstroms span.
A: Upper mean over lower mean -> 0.956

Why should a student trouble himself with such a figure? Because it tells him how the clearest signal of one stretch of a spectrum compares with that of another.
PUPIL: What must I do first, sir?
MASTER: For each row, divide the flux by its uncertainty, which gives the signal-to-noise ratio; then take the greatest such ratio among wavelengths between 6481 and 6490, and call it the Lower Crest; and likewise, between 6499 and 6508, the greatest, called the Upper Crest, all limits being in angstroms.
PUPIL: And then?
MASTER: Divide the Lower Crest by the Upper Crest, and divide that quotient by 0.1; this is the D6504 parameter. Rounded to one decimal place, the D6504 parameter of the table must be 9.7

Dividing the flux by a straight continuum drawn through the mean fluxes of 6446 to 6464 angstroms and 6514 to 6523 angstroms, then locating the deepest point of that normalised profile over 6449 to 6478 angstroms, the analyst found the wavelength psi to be 6456.14 angstroms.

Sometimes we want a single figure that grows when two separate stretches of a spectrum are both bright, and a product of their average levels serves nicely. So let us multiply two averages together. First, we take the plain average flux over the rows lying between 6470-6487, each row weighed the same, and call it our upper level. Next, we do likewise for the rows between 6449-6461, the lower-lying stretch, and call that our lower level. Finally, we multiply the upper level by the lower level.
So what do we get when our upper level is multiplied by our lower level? 29.5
